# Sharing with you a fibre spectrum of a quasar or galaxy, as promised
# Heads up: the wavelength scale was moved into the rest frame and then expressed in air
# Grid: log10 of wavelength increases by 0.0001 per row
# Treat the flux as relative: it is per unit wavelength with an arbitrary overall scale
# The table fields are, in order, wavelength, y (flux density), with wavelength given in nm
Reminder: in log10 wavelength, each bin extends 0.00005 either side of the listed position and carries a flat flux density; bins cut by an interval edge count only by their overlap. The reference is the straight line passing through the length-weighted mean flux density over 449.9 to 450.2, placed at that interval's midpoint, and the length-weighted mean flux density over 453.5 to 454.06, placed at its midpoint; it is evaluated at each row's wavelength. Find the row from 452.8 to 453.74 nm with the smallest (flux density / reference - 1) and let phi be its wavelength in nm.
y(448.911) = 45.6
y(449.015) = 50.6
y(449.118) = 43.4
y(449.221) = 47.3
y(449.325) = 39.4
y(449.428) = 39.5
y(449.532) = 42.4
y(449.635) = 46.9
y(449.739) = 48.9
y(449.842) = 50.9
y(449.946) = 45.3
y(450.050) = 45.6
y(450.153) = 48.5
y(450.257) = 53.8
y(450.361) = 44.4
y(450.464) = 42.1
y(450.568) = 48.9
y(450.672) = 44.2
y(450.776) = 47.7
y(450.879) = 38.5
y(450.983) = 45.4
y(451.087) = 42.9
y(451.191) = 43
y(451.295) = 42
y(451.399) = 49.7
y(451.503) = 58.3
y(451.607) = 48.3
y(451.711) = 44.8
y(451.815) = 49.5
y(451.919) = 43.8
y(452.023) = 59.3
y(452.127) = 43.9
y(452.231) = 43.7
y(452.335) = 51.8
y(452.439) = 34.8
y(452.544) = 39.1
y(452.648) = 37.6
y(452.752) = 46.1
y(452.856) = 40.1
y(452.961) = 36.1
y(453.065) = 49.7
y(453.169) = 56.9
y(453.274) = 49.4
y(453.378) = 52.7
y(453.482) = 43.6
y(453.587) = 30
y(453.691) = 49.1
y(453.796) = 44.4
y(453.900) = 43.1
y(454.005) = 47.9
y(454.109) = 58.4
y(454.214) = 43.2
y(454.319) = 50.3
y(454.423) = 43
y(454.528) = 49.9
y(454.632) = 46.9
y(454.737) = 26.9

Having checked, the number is 453.587 nm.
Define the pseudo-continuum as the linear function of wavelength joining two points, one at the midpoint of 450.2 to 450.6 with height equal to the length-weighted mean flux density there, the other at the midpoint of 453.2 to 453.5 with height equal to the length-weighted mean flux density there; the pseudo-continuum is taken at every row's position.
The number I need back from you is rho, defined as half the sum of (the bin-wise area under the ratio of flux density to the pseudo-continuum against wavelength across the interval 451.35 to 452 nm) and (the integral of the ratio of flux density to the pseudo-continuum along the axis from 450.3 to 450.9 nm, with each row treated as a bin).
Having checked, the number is 0.62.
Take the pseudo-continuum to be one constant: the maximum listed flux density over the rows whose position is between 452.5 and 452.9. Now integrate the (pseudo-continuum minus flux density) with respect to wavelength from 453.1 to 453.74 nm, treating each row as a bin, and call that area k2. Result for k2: -0.6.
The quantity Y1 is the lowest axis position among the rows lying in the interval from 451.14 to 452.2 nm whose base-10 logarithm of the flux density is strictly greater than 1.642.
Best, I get 451.399 nm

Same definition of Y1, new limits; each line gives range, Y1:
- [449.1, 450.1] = 449.221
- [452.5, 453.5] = 452.752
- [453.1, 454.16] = 453.169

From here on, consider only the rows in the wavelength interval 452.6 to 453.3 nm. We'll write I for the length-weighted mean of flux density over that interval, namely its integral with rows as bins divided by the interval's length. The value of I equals 45.0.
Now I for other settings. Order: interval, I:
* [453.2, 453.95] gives 45.0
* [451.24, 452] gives 48.5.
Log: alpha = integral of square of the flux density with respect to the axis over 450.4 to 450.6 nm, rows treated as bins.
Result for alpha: 410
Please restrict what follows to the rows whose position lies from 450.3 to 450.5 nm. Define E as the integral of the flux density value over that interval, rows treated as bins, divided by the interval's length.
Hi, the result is 43.9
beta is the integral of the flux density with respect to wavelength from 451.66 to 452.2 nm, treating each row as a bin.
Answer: 26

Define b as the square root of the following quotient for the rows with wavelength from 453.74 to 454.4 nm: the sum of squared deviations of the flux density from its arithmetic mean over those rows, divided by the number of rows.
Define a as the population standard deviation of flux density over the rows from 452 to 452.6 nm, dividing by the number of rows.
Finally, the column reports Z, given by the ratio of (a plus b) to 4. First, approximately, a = 8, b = 5.4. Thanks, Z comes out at 3.36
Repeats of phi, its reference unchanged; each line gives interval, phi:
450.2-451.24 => 450.879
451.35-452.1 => 451.919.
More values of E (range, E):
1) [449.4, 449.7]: 43.4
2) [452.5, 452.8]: 41.0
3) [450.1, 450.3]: 51.1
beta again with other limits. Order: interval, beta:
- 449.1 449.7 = 26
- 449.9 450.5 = 28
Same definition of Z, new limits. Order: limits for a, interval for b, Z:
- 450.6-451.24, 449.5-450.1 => 1.38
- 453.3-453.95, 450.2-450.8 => 2.73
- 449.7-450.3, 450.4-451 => 1.60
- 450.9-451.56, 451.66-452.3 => 2.84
